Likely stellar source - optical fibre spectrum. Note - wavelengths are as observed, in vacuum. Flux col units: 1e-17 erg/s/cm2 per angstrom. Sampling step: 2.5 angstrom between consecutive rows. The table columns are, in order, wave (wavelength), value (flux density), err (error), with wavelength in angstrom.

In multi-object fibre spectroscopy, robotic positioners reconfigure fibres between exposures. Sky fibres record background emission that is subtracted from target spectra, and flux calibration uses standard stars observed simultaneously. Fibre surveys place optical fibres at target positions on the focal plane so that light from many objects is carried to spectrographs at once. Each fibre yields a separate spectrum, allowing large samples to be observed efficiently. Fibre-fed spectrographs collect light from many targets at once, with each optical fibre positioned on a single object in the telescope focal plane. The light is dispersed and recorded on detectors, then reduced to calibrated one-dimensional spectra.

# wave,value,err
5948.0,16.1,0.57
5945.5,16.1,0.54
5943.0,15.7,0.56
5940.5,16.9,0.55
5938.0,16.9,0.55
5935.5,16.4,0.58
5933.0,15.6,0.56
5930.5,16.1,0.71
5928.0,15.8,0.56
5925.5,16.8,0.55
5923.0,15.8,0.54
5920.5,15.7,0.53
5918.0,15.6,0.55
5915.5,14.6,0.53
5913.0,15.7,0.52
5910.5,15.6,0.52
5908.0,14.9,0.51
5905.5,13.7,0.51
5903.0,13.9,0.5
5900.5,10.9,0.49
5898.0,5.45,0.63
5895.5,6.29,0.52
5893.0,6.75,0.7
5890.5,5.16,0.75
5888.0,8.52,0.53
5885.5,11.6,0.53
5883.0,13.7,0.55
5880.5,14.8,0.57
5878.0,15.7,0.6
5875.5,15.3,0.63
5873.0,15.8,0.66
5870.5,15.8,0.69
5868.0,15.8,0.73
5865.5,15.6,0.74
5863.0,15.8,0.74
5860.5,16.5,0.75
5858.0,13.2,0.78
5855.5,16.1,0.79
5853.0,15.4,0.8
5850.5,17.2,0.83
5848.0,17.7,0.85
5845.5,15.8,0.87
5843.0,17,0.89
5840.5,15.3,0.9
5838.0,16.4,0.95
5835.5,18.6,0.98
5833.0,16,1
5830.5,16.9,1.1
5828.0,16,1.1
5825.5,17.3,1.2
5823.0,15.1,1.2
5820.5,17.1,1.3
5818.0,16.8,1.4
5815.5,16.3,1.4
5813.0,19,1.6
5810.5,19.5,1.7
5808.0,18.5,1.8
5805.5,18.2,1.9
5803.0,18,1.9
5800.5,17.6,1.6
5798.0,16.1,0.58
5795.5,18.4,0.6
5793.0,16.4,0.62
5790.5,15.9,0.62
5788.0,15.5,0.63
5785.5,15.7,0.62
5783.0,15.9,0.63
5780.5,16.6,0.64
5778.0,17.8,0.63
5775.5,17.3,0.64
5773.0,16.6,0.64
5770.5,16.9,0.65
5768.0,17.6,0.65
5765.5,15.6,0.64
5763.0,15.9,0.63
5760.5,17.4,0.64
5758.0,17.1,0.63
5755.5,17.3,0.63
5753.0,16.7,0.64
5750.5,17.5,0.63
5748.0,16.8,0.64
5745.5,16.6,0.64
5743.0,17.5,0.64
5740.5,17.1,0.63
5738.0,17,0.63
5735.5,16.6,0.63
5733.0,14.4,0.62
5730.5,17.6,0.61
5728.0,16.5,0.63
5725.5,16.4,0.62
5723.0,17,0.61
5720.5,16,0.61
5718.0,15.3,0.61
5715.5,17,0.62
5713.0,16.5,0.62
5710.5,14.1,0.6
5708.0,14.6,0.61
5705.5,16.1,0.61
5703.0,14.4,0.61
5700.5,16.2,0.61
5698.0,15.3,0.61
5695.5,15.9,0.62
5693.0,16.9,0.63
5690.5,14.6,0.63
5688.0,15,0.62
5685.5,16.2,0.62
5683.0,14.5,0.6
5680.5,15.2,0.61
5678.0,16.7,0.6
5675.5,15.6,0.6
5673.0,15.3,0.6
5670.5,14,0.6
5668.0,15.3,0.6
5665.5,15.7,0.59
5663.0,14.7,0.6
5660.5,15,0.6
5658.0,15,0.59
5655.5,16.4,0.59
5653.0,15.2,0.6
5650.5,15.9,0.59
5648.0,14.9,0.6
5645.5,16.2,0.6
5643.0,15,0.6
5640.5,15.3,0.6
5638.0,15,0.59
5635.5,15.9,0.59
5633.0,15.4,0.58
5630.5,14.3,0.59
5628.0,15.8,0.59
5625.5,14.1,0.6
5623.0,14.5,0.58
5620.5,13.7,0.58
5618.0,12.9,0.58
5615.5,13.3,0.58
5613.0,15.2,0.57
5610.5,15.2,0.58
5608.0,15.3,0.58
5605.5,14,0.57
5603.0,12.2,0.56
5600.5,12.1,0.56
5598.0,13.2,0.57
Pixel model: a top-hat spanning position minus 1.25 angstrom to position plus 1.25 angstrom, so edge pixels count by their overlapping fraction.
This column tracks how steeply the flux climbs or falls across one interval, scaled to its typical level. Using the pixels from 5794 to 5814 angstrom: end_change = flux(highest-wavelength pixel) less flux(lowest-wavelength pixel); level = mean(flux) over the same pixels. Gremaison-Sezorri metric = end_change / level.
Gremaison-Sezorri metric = 0.033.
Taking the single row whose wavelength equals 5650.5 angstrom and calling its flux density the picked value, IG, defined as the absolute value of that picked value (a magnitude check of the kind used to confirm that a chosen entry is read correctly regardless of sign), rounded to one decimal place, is 15.9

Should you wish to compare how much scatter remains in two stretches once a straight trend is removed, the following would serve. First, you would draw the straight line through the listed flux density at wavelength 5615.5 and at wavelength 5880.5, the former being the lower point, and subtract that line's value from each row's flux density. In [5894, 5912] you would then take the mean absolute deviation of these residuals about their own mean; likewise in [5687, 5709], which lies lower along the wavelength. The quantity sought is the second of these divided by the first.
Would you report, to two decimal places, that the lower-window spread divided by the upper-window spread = 0.22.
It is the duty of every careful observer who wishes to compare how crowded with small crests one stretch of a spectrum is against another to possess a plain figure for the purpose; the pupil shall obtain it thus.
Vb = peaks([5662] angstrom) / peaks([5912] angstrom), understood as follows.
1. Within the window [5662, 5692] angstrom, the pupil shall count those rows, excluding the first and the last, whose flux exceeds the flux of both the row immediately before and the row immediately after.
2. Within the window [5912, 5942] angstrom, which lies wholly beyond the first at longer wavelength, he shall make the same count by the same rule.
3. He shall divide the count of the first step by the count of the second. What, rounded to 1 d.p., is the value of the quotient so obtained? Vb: 1.5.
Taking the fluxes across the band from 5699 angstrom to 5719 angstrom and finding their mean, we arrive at 15.5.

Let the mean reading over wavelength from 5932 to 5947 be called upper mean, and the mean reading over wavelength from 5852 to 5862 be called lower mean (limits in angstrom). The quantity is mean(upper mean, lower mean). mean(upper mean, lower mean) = 15.8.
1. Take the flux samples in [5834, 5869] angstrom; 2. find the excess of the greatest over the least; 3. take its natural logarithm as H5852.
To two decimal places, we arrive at 1.69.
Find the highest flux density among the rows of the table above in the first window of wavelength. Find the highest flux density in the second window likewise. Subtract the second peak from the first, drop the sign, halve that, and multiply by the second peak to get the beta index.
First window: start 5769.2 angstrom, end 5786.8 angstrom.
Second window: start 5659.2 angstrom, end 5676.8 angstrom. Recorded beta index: 16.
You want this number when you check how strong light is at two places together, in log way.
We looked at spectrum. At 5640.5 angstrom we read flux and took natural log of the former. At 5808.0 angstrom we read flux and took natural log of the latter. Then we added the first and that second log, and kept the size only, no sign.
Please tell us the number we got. 5.65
